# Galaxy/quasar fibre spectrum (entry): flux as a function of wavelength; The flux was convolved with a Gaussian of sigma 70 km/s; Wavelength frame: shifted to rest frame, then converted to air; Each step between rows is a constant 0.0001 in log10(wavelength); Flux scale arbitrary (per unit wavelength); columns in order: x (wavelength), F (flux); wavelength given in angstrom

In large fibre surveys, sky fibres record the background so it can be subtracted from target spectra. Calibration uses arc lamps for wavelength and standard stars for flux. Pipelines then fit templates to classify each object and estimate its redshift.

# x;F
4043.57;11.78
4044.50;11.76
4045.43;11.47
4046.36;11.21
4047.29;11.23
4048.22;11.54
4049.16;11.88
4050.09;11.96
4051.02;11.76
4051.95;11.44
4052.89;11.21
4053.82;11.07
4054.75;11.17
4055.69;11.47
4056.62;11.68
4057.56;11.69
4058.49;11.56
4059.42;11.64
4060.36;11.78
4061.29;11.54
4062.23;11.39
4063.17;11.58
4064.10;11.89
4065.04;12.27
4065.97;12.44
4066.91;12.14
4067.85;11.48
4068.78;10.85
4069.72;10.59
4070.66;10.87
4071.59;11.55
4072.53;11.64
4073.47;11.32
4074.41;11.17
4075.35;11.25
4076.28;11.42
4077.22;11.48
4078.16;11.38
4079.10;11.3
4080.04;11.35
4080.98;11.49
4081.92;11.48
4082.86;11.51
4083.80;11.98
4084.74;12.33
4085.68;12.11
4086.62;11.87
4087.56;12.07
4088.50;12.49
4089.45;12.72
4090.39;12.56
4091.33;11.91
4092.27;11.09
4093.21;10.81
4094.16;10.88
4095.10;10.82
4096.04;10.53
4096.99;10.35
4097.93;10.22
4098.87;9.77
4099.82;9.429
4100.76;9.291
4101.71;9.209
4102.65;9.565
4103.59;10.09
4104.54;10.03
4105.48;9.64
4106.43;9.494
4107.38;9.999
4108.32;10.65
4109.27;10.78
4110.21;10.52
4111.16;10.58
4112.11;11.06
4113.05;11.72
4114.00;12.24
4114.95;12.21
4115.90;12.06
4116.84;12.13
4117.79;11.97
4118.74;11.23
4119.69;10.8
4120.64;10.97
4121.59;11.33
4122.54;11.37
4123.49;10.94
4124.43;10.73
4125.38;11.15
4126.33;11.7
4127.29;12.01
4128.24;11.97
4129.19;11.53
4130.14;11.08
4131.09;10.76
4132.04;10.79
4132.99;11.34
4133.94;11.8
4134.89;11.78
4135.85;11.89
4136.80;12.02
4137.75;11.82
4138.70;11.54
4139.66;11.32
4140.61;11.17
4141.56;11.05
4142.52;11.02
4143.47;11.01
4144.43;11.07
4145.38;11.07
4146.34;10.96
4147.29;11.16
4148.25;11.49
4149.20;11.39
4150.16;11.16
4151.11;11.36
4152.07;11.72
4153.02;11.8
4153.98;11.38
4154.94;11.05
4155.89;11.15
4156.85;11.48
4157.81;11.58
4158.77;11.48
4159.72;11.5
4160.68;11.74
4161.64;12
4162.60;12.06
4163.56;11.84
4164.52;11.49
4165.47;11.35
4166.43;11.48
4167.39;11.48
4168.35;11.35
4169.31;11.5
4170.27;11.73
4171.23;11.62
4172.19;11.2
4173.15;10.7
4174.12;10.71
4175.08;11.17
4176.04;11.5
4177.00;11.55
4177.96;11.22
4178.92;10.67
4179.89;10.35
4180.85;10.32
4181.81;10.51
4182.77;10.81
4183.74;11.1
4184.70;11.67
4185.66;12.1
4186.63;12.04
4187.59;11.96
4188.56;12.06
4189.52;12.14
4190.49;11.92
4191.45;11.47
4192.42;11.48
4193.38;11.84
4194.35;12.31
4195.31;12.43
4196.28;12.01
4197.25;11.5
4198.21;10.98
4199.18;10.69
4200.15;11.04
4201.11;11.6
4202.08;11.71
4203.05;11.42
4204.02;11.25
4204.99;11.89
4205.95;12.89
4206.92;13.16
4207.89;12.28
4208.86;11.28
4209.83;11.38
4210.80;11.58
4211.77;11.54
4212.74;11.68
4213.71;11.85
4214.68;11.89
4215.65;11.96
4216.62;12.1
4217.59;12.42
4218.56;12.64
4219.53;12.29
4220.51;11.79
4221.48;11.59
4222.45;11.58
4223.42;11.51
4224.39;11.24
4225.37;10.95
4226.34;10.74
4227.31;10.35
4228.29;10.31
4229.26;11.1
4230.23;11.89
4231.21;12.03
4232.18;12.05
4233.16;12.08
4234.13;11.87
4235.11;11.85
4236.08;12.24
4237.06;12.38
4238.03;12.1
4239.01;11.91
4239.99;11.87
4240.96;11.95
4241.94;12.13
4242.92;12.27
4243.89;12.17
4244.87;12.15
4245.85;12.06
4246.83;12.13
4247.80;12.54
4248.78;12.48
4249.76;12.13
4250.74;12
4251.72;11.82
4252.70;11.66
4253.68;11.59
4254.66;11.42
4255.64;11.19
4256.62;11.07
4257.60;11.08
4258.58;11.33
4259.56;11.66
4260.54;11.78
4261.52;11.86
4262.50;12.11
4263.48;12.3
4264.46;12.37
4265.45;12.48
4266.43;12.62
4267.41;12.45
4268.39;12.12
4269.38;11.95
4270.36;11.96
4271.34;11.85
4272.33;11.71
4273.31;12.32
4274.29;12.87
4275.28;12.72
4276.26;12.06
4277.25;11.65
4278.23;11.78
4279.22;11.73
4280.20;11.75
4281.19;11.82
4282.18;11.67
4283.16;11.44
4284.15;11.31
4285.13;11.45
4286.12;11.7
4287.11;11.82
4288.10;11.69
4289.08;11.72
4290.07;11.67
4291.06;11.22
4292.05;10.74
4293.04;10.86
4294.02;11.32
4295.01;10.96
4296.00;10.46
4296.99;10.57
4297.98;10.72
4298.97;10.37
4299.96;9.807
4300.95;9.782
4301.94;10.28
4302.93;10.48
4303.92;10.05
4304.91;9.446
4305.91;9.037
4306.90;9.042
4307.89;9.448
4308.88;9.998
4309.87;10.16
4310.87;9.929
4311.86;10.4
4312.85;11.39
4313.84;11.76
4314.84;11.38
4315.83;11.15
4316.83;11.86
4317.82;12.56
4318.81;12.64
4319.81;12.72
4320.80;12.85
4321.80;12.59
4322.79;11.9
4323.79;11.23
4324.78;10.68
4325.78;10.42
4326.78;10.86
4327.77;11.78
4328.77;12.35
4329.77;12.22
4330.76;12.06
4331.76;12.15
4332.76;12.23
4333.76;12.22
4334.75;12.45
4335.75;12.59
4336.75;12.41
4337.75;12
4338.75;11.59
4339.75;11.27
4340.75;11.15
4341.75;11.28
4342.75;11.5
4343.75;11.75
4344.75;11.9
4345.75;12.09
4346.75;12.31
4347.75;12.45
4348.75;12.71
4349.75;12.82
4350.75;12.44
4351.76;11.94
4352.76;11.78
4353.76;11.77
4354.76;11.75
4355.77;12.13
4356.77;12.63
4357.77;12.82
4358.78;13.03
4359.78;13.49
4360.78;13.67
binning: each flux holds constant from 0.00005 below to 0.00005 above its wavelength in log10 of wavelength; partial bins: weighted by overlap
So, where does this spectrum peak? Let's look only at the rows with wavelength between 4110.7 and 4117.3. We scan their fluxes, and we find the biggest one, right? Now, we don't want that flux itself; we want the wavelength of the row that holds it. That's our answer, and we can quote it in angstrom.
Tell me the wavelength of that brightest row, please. 4114.00 angstrom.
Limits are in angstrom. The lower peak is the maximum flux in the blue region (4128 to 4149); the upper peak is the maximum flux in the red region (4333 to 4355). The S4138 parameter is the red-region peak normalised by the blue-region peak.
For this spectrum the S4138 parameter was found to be 1.07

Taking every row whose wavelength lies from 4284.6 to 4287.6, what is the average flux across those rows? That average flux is 11.7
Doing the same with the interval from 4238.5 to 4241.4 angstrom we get 11.9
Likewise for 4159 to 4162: 11.7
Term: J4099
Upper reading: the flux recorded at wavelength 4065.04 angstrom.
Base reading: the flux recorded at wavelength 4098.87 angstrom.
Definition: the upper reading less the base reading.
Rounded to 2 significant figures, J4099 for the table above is 2.5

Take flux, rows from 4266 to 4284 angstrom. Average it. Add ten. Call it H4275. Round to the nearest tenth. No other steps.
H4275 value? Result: 22.0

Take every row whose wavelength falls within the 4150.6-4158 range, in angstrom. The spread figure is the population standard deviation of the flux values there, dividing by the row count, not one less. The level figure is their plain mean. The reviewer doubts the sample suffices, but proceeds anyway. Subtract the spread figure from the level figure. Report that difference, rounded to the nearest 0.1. 11.2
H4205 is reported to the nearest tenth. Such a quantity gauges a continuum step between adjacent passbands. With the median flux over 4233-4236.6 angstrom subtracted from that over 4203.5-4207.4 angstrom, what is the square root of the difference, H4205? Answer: 0.6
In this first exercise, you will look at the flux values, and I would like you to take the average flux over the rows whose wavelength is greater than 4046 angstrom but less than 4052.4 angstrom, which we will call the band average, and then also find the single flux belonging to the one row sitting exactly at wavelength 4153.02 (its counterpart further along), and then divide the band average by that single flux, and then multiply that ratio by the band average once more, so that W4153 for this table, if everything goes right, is 11.4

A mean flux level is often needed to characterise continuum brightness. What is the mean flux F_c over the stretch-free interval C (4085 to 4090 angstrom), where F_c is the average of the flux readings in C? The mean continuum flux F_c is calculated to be 12.3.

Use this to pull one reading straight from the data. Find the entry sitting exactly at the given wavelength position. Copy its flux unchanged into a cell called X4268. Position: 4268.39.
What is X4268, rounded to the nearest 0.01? 12.12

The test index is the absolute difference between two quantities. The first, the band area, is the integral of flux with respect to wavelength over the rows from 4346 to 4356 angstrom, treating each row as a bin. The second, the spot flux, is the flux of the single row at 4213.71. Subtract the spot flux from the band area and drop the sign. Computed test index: 110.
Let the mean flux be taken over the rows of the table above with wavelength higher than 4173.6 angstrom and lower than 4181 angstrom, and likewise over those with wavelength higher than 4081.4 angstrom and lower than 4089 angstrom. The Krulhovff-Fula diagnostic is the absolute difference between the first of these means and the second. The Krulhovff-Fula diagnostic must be 1.0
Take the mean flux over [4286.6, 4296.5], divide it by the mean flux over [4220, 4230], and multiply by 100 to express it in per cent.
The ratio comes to 101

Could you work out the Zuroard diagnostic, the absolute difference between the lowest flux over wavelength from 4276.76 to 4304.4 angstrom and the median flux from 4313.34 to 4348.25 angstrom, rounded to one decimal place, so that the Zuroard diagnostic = 2.2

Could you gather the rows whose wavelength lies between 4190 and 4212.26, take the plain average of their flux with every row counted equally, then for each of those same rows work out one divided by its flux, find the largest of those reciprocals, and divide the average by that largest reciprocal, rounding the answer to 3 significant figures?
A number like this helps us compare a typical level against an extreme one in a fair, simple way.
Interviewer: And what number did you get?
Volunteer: 125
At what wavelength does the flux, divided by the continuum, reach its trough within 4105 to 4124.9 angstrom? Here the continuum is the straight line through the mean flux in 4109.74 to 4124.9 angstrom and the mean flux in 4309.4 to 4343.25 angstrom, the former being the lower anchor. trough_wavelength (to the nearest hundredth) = 4106.43 angstrom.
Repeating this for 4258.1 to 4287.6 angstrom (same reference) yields 4284.15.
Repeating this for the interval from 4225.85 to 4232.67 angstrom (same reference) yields 4228.29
